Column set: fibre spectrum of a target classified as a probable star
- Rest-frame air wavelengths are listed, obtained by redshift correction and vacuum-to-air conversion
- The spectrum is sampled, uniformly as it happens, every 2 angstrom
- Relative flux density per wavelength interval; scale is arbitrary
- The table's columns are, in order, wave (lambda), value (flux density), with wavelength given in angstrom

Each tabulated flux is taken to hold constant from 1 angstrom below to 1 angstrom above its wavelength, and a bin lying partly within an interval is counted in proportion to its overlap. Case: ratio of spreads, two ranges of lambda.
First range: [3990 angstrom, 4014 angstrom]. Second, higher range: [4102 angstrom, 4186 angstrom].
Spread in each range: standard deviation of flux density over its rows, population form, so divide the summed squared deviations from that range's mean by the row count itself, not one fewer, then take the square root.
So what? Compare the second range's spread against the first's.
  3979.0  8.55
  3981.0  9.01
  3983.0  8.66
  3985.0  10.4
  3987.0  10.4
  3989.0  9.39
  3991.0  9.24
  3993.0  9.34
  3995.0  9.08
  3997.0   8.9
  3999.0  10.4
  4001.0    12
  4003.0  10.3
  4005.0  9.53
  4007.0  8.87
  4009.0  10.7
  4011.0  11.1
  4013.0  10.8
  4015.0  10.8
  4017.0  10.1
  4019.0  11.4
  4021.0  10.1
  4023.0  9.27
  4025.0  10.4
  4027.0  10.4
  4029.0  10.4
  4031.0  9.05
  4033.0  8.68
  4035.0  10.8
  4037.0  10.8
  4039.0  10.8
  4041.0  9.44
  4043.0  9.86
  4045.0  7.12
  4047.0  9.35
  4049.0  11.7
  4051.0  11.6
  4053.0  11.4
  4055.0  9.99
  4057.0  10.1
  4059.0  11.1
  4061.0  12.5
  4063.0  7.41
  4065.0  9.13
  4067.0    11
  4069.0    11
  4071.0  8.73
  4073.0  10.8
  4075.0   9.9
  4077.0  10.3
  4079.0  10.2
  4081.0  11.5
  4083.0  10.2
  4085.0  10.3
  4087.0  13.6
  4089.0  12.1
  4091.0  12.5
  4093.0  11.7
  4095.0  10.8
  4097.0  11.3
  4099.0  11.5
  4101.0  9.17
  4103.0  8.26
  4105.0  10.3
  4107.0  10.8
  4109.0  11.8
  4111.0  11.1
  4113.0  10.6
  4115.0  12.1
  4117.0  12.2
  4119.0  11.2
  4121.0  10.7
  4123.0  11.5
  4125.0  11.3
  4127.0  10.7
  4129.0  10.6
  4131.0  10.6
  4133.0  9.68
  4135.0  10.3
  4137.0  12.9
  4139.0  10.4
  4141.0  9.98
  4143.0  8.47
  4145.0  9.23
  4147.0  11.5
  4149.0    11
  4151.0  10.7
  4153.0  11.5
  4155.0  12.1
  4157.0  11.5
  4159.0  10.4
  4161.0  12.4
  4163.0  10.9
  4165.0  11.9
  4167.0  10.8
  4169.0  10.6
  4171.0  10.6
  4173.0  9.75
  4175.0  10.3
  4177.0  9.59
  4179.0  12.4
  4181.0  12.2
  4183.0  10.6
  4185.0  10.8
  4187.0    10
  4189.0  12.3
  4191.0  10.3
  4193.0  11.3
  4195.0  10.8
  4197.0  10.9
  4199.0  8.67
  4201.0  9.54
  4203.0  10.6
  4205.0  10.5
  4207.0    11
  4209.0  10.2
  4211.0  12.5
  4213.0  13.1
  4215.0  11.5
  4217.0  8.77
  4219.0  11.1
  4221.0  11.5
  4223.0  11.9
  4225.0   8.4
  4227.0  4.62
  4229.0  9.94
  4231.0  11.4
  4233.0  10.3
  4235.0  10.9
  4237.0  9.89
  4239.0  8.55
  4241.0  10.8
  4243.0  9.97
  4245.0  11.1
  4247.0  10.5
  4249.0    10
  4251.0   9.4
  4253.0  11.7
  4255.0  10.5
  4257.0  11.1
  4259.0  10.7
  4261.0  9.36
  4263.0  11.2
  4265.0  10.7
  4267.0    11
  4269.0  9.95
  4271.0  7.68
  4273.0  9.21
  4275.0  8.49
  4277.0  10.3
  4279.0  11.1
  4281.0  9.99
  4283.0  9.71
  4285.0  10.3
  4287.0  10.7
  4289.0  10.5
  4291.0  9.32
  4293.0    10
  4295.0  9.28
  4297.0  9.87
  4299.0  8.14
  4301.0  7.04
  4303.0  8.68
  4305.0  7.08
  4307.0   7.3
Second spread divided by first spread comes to 1.03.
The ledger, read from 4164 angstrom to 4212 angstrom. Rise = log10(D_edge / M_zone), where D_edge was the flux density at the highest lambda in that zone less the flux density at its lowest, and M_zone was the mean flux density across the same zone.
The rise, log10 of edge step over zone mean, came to -1.3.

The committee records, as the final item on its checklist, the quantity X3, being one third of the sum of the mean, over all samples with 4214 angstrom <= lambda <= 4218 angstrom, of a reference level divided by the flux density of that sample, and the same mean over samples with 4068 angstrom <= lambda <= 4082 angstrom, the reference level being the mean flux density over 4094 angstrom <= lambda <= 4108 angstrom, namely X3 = 0.679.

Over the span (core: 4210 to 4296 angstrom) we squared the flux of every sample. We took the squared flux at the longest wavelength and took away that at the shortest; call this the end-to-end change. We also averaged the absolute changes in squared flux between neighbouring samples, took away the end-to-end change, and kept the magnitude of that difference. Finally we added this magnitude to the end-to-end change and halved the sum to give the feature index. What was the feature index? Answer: 12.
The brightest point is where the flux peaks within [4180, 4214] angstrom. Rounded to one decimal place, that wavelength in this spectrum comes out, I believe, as 4213.0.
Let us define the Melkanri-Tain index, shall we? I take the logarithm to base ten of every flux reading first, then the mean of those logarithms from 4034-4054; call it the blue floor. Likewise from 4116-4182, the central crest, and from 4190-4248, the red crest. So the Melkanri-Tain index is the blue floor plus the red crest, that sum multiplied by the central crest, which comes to 2.09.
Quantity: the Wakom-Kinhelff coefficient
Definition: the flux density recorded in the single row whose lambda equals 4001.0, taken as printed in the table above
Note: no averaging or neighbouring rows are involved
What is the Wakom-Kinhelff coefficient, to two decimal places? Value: 12.00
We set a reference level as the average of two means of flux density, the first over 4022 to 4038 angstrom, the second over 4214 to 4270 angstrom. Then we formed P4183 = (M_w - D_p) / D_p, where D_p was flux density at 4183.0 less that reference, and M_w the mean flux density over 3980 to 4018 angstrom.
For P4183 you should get 19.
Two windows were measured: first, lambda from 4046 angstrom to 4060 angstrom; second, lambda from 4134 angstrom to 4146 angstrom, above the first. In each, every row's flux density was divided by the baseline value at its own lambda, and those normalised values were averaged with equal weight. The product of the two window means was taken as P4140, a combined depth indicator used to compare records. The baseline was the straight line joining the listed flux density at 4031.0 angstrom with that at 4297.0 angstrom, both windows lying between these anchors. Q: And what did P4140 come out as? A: 1.28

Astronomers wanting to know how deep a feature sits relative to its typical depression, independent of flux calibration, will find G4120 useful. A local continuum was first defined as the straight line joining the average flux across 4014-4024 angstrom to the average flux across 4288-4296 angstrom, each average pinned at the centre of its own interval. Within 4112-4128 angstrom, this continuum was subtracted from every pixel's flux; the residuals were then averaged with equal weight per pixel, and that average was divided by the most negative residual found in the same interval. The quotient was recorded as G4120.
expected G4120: 2.5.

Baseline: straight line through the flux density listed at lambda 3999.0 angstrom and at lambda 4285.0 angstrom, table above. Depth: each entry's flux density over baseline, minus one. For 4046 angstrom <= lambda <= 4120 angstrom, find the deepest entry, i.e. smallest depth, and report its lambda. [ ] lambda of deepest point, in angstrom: 4063.0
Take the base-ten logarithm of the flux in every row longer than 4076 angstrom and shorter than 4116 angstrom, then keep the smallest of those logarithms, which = 0.92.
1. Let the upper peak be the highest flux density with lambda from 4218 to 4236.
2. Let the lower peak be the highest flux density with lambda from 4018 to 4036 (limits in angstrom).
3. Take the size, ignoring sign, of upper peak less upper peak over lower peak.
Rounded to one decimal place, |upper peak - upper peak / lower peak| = 10.9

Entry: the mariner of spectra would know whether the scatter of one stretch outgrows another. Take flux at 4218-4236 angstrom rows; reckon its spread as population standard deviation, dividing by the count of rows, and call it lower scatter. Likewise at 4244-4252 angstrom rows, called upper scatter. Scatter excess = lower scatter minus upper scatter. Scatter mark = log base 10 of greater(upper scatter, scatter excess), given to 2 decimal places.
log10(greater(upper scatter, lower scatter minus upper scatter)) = 0.18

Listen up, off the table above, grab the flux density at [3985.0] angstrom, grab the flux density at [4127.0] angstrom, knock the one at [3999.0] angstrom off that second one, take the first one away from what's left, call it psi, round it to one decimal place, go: -10.1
